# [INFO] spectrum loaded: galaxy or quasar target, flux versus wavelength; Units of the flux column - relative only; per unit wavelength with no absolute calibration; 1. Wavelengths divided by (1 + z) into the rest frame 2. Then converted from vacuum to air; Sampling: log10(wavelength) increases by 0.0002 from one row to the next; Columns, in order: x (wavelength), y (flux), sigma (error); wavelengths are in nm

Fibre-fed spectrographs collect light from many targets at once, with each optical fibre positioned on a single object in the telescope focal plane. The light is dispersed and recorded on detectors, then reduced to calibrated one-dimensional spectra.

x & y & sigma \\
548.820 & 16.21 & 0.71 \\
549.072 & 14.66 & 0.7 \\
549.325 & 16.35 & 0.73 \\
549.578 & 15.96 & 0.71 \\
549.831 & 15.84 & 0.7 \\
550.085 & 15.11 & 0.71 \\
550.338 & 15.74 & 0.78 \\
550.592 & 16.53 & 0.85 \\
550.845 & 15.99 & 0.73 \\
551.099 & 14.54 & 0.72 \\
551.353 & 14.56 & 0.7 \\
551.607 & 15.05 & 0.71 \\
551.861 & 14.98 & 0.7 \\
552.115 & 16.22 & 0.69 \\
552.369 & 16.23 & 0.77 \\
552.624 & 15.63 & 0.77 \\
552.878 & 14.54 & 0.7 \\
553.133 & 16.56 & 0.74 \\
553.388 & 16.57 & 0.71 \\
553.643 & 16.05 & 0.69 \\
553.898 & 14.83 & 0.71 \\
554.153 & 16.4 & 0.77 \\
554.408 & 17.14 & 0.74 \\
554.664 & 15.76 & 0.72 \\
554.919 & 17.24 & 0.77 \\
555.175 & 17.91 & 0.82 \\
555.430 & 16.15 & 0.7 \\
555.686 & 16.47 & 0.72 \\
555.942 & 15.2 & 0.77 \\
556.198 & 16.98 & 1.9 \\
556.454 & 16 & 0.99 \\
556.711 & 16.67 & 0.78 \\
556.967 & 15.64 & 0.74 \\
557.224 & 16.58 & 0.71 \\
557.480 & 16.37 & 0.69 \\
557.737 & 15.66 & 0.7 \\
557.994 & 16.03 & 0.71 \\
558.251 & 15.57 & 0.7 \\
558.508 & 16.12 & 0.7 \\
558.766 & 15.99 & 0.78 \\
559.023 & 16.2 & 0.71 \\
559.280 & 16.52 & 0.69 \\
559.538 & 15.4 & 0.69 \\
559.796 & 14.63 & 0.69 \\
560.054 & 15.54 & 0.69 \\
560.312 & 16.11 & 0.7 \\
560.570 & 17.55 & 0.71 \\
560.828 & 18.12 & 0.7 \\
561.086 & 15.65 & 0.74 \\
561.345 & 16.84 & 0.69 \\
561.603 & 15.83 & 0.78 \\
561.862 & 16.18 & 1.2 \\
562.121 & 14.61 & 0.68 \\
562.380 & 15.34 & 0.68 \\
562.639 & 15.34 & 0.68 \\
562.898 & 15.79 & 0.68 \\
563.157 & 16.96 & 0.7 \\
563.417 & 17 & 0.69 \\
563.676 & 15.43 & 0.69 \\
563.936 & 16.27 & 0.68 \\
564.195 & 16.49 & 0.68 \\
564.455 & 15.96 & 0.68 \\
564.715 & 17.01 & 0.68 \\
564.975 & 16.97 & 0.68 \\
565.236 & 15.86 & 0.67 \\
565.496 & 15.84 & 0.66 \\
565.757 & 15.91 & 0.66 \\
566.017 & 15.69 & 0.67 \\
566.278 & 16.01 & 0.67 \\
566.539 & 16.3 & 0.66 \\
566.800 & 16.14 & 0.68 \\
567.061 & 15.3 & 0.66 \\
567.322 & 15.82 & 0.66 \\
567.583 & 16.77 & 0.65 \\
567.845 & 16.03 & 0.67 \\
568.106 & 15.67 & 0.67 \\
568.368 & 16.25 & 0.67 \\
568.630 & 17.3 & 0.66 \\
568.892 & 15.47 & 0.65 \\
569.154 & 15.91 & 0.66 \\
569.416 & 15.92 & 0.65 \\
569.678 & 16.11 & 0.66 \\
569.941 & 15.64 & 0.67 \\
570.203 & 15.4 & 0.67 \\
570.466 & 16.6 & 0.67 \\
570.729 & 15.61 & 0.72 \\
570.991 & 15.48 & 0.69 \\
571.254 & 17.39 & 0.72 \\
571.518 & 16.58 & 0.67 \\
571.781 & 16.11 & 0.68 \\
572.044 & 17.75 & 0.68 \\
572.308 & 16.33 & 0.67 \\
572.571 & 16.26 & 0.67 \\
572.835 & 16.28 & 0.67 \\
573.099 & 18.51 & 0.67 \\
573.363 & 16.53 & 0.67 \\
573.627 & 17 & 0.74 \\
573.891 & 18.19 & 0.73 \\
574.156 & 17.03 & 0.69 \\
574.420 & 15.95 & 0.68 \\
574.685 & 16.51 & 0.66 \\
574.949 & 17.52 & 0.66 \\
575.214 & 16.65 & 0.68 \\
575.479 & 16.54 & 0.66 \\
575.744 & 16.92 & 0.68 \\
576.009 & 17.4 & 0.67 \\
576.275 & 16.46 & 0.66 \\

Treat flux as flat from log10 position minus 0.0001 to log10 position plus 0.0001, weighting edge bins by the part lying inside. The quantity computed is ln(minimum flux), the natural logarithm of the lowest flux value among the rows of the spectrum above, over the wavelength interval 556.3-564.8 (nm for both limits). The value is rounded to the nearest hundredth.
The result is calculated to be 2.68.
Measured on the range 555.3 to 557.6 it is 2.72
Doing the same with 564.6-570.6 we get 2.73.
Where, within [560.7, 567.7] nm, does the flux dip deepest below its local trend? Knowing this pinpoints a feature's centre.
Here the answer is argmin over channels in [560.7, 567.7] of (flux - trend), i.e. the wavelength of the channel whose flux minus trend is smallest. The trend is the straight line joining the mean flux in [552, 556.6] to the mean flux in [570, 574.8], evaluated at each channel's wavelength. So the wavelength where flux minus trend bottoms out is 562.121 nm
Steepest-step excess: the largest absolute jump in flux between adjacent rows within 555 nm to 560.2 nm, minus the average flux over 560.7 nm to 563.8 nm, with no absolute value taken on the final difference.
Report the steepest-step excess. -14.3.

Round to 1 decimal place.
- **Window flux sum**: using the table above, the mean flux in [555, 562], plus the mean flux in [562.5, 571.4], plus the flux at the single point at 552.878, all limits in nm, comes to 46.9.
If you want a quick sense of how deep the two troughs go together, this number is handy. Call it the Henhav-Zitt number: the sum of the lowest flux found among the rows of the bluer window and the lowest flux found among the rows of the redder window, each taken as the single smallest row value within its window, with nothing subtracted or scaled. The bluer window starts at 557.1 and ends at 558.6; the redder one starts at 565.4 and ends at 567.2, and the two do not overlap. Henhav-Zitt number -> 30.87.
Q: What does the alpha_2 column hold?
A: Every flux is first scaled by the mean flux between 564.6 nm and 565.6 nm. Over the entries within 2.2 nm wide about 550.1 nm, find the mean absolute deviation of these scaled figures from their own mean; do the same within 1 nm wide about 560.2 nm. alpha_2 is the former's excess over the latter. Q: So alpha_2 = -0.018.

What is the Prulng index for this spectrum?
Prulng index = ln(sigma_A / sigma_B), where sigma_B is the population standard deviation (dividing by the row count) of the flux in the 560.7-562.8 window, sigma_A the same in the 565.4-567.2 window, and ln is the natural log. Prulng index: -1.2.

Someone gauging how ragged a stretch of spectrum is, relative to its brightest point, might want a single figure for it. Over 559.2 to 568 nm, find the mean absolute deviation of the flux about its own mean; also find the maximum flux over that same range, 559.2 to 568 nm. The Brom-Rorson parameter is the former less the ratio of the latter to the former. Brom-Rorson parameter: -31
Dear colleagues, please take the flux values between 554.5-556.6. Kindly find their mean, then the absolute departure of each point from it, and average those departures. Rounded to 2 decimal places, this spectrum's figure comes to 0.69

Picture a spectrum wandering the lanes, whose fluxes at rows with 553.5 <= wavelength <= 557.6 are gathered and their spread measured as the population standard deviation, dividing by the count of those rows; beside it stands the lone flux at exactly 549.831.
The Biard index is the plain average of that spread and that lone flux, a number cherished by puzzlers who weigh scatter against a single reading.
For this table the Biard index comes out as 8.3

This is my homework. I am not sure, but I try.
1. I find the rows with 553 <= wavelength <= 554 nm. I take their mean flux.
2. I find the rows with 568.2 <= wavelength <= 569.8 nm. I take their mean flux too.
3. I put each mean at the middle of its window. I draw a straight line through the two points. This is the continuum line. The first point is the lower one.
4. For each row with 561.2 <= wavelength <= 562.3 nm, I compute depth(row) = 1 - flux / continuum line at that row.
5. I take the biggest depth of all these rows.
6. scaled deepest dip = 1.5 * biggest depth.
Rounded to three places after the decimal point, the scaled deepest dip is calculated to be 0.138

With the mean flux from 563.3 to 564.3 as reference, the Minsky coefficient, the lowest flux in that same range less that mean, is -0.87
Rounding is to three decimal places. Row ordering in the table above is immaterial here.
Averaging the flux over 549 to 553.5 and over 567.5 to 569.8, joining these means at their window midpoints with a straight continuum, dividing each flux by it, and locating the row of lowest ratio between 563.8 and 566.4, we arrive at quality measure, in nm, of 566.017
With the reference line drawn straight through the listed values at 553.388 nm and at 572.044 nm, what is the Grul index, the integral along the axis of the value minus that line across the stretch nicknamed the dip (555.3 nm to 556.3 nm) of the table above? -0.5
